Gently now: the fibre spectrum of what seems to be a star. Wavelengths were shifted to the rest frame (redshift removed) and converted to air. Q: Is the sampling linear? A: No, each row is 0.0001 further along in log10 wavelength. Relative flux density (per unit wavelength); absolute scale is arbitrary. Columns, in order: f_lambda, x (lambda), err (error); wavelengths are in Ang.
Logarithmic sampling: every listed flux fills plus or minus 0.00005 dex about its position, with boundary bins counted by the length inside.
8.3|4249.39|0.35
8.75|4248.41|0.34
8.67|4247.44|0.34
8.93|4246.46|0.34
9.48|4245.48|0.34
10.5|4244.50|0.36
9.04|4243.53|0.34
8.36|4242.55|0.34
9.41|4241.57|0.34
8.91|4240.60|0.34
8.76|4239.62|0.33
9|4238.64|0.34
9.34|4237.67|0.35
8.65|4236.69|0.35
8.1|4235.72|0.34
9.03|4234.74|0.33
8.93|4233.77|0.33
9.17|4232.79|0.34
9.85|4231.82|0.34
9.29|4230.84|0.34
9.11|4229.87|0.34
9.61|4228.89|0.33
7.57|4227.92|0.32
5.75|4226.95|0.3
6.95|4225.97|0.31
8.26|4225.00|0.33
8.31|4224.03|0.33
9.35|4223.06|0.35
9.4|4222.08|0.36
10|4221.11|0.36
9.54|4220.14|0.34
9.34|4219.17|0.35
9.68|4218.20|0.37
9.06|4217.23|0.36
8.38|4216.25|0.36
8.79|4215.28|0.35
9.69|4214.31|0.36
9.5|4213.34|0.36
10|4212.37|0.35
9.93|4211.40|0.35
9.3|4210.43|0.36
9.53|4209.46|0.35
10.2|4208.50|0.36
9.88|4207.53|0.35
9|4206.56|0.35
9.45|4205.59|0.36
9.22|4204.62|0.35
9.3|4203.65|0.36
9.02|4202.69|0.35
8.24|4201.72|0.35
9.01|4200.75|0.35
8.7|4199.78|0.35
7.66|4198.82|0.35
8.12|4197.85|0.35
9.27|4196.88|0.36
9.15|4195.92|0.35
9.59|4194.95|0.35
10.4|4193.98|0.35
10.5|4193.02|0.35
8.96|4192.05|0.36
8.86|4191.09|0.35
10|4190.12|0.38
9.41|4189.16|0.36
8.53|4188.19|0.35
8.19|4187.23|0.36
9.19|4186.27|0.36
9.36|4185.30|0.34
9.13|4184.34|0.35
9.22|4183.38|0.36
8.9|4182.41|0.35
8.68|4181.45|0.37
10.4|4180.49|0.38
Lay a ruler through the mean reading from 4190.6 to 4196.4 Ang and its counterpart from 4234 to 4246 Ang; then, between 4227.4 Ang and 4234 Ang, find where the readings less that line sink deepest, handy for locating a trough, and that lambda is 4227.92 Ang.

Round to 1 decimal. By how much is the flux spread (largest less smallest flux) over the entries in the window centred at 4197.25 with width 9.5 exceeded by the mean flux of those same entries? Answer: 6.2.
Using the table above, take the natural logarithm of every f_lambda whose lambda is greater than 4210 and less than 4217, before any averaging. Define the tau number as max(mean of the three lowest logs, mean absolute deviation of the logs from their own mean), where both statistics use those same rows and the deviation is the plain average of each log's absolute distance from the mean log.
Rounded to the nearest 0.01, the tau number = 2.18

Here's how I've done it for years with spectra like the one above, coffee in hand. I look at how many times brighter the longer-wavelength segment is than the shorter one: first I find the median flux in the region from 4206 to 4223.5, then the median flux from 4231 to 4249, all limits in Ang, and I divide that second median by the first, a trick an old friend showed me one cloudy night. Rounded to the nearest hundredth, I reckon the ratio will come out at 0.94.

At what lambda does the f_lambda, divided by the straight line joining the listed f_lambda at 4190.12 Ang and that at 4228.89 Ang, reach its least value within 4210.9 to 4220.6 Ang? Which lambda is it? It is 4216.25 Ang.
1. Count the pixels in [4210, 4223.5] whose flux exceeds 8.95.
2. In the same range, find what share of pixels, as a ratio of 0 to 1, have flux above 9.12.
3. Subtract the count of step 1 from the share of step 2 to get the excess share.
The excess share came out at -11.2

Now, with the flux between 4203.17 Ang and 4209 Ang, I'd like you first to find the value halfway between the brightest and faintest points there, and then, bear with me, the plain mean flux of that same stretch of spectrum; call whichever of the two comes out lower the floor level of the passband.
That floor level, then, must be 9.5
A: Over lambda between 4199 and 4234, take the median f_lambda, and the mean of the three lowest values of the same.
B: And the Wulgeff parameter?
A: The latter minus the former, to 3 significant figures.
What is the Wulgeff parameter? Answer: -2.54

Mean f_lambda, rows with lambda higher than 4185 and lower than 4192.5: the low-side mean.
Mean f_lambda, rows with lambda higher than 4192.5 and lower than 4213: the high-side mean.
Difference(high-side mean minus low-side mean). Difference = 0.25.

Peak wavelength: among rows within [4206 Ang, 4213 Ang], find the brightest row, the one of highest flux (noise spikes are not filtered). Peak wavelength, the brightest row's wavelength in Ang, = 4208.50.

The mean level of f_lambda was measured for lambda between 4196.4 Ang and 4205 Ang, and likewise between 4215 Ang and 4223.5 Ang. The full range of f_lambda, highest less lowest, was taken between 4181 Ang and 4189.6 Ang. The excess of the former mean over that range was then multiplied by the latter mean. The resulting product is 69.7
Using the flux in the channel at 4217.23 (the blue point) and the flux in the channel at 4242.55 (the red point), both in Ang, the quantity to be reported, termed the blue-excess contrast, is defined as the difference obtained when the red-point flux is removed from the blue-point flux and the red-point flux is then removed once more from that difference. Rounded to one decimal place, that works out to -7.7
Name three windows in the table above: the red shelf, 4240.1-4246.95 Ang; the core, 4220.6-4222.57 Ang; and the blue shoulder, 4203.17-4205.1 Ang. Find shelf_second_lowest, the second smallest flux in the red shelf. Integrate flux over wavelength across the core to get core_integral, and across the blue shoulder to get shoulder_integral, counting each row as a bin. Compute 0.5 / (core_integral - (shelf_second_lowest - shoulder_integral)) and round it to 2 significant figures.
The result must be 0.018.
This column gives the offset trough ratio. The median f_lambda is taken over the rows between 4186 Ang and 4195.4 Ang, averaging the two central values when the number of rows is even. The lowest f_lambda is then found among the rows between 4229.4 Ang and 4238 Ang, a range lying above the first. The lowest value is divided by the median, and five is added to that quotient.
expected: 5.87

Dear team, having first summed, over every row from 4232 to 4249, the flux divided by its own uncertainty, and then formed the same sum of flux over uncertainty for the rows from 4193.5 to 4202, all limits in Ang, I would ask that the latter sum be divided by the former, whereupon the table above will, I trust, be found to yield 0.5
